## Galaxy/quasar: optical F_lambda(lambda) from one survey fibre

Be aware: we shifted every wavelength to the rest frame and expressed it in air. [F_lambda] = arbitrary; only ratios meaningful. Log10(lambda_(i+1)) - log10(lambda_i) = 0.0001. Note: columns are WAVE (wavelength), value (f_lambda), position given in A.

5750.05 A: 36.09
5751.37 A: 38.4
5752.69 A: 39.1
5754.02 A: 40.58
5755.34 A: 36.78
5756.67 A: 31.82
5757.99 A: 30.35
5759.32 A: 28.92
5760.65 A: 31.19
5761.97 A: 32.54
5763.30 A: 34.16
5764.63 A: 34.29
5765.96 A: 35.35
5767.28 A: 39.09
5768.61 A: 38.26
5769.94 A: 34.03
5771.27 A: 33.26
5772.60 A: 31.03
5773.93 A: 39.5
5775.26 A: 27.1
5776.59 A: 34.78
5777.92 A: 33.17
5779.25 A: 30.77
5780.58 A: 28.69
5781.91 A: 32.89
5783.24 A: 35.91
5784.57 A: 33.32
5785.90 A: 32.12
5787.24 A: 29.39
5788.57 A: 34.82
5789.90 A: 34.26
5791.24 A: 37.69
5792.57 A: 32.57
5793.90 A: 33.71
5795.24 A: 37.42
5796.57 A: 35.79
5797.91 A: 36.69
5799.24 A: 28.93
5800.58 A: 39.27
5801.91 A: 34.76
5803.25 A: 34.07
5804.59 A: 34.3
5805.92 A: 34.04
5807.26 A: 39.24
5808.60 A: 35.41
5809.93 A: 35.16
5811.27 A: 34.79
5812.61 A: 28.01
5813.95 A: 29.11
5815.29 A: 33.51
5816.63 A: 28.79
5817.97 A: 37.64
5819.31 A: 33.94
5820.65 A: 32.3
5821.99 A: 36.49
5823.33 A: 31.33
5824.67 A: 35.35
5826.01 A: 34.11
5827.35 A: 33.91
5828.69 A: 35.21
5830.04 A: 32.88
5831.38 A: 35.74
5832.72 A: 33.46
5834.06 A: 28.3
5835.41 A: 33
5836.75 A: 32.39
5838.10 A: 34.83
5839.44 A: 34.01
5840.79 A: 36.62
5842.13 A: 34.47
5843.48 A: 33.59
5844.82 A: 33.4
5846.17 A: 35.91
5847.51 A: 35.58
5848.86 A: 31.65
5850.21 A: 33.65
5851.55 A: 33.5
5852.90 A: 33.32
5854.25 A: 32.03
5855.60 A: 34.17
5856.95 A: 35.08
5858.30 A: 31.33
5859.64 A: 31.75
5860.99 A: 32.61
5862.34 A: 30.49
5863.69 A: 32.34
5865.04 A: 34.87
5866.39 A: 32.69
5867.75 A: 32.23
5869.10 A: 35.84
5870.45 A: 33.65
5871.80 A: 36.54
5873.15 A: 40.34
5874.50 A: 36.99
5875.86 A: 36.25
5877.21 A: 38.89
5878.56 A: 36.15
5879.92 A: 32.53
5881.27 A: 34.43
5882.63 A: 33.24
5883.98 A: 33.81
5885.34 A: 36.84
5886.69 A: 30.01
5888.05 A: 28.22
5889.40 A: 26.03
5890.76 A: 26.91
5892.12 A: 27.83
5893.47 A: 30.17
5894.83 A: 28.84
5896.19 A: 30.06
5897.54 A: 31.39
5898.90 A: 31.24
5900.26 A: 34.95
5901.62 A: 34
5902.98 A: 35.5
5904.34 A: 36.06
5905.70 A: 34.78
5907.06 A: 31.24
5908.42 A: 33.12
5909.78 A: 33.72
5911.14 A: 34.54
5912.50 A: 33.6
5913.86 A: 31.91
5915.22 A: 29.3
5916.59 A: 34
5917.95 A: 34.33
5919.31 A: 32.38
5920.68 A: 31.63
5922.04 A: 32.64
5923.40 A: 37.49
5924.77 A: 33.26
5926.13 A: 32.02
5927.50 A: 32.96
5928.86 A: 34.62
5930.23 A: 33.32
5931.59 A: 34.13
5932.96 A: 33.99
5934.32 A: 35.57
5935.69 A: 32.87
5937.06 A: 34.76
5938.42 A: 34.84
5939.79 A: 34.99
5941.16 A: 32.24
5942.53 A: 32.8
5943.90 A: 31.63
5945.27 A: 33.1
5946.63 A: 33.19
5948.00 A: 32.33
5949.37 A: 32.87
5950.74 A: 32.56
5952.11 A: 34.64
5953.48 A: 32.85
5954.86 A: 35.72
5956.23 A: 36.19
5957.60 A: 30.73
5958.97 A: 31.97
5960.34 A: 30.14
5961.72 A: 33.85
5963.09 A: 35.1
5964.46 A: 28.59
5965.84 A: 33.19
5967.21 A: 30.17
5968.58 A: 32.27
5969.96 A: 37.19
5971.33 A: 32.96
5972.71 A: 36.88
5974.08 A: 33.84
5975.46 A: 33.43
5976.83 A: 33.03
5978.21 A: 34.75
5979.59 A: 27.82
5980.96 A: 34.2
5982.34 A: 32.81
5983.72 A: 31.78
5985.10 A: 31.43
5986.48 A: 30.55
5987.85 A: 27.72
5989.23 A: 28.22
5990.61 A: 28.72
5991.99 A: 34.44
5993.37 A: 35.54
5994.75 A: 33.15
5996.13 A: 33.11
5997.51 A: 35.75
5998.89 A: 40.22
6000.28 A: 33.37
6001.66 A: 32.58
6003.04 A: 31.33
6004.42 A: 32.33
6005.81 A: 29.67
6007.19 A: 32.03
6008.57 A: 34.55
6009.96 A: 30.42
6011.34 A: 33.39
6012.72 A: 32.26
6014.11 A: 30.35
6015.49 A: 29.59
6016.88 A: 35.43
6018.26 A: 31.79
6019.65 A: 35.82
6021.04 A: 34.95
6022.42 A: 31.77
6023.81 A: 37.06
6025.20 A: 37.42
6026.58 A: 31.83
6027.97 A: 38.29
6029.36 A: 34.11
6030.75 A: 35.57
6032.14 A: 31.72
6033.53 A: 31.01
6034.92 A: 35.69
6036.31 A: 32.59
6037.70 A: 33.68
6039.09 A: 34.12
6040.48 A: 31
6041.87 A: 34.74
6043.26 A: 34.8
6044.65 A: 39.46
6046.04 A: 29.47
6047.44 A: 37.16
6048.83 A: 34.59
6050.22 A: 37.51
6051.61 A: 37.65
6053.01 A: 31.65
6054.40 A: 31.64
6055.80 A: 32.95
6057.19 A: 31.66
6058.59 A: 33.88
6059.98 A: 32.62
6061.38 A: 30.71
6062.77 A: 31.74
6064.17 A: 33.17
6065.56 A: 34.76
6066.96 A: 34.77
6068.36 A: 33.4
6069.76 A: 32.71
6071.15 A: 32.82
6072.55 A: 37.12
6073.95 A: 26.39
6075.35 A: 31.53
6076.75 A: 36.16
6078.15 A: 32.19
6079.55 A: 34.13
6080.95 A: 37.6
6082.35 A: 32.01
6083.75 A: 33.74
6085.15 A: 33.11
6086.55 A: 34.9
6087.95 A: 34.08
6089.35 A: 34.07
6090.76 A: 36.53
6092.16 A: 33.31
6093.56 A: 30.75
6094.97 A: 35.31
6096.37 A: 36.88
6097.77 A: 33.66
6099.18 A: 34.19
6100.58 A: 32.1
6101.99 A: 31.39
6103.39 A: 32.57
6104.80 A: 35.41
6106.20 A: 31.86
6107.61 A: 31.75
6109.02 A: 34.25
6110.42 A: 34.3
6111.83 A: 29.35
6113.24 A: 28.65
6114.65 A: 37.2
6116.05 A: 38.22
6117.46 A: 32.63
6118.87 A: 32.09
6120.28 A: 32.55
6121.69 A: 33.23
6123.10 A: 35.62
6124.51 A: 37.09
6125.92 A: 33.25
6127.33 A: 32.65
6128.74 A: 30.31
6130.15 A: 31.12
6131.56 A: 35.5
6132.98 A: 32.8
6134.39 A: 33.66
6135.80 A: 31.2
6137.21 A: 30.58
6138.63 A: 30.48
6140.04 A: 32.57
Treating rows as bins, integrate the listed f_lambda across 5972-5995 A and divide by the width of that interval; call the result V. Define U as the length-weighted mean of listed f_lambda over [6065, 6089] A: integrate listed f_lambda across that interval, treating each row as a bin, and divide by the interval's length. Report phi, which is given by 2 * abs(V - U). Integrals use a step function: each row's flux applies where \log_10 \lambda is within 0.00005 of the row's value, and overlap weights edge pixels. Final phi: 2.8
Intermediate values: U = 33.6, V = 32.2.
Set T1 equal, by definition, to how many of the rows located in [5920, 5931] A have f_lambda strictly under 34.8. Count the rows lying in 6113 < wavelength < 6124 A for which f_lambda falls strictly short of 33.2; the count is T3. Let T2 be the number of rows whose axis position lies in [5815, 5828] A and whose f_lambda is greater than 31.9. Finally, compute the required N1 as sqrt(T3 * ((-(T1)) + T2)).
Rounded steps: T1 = 7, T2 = 8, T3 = 4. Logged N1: 2.0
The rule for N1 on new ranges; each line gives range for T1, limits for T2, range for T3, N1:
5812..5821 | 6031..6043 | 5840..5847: 0.0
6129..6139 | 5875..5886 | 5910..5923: 3.2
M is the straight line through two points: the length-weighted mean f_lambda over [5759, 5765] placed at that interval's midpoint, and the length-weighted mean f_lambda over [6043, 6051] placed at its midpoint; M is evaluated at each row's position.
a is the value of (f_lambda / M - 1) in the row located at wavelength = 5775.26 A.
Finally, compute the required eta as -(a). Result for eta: 0.16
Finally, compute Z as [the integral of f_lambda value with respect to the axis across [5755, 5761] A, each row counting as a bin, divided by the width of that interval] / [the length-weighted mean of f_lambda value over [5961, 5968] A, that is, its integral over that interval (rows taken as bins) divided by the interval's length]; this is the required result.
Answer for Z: 0.98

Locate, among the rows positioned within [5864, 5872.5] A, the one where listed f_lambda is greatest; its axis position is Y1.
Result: 5871.80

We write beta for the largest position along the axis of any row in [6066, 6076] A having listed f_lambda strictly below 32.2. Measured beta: 6075.35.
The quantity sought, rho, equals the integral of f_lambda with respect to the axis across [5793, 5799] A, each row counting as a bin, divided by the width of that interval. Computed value 35.3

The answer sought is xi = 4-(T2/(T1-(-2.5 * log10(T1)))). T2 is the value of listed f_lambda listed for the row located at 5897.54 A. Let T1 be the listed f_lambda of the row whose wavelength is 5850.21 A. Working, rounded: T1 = 33.65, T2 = 31.39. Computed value 3.16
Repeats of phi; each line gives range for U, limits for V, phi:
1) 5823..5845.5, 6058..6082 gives 0.9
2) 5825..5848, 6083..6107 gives 0.5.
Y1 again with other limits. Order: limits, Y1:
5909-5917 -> 5911.14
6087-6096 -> 6090.76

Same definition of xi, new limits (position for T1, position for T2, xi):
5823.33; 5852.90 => 3.05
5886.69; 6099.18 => 2.99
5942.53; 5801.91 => 3.05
